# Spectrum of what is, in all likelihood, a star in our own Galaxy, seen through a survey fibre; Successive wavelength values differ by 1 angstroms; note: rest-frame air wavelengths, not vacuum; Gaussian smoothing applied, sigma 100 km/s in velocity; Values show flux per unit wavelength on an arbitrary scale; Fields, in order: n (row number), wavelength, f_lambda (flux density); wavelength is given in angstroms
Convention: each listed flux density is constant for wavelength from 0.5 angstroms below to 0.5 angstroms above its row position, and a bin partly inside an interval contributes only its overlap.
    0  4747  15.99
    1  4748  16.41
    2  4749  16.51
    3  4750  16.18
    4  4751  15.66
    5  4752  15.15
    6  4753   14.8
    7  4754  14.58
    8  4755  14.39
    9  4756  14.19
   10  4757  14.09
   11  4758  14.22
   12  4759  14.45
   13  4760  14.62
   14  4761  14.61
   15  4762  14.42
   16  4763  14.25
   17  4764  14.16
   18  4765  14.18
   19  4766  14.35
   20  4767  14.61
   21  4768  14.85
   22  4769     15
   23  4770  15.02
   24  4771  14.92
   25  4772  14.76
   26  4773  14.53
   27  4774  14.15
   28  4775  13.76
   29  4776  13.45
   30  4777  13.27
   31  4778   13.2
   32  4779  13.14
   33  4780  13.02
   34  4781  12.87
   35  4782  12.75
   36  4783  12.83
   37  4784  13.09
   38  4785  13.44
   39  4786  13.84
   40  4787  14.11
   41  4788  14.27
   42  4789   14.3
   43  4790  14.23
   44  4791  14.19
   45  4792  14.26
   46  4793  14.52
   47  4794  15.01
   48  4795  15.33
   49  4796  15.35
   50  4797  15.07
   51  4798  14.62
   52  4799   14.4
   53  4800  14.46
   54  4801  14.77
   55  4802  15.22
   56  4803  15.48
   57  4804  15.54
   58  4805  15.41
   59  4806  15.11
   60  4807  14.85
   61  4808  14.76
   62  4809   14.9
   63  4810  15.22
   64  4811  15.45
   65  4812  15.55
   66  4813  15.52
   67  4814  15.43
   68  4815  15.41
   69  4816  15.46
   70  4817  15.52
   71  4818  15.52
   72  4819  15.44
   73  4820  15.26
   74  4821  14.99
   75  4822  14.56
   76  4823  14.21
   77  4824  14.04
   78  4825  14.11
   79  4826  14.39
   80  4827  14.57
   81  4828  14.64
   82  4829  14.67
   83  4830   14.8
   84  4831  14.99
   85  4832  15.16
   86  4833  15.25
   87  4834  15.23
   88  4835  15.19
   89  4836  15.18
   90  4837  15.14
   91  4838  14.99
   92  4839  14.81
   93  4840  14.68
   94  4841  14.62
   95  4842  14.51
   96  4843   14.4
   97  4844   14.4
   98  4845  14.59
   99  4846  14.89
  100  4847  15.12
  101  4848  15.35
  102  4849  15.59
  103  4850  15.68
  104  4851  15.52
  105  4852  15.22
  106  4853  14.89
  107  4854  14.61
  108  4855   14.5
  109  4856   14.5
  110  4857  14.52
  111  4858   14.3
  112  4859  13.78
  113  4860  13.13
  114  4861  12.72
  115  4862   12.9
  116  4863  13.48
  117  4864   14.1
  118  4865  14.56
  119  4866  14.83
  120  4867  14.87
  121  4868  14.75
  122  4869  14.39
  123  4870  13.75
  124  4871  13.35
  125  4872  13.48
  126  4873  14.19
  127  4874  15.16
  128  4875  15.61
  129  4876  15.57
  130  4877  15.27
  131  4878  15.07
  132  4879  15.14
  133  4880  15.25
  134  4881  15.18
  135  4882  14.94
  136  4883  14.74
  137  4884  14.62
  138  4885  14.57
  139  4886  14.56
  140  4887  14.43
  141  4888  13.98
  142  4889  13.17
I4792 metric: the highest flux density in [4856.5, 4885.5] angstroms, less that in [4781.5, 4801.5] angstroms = 0.26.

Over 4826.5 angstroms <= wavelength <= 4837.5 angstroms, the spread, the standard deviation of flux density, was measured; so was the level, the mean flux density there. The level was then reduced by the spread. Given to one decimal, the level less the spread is 14.7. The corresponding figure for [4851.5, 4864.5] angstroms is 13.3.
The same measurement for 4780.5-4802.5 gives 13.4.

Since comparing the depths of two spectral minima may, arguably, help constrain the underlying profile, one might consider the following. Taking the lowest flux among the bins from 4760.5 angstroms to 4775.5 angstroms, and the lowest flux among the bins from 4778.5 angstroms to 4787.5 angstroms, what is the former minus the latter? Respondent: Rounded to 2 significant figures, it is 1.0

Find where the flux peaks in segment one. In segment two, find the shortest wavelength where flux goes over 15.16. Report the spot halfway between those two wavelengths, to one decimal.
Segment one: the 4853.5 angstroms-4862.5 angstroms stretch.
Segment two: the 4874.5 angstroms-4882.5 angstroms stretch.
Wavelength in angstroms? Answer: 4864.5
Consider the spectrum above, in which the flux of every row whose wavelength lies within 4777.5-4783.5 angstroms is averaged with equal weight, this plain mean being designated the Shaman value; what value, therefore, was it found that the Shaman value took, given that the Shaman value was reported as 13.0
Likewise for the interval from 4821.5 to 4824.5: 14.3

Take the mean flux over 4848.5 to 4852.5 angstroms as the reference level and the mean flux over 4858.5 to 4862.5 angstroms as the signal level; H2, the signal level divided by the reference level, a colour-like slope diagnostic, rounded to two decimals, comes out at 0.85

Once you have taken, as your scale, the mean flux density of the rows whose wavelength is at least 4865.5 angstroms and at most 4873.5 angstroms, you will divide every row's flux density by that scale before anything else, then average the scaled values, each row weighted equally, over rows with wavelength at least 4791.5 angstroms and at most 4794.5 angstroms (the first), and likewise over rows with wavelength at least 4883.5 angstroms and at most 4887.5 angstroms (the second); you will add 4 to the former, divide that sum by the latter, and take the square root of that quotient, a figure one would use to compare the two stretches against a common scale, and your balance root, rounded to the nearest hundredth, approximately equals 2.22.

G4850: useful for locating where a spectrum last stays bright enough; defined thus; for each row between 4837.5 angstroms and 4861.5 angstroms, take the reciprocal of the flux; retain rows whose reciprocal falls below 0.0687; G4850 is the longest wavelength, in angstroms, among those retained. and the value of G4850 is 4854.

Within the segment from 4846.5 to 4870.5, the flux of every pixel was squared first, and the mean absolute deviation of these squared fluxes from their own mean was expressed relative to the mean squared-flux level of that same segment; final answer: 0.0859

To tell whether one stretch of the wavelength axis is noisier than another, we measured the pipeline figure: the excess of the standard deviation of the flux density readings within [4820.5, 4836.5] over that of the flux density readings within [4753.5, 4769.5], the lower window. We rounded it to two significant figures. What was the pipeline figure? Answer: 0.15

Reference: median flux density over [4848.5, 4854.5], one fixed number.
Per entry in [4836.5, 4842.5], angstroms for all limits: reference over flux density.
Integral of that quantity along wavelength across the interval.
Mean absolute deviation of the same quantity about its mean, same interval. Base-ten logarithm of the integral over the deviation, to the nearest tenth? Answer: 2.7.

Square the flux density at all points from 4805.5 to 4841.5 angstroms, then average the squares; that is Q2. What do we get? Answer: 225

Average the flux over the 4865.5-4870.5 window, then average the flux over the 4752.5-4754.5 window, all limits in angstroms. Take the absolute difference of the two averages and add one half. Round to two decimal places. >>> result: 0.67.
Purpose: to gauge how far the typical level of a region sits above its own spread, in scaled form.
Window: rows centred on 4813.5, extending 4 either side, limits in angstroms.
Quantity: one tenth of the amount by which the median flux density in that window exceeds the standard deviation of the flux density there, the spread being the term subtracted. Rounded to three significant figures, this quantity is 1.54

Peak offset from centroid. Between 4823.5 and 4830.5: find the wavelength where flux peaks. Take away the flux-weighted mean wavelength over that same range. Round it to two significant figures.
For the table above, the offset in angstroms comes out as 3.0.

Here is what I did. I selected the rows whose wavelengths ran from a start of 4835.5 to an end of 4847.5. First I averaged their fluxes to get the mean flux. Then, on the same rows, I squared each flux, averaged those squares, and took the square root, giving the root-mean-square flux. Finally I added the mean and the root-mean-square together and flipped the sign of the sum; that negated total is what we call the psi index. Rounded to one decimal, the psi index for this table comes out -29.6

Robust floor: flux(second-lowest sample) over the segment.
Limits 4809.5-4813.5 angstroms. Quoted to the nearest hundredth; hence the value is 15.45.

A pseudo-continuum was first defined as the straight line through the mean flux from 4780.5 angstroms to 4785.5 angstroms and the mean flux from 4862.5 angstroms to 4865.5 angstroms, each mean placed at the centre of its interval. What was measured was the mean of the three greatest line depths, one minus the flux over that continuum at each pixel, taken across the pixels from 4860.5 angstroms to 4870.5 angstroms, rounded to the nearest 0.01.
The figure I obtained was 0.07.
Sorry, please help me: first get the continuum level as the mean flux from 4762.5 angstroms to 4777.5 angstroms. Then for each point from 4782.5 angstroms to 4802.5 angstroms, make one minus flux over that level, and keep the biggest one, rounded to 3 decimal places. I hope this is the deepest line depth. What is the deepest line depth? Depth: 0.106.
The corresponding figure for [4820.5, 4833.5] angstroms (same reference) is 0.022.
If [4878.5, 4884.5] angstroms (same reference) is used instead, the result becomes -0.019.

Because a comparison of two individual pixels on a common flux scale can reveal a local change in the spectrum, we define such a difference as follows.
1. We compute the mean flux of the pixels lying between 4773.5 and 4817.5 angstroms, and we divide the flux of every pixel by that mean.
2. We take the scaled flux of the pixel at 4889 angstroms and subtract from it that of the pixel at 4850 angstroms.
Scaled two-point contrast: -0.17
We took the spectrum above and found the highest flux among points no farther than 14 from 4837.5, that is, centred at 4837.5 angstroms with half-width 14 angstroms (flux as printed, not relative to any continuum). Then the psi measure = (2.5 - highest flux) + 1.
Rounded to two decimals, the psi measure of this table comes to -12.18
